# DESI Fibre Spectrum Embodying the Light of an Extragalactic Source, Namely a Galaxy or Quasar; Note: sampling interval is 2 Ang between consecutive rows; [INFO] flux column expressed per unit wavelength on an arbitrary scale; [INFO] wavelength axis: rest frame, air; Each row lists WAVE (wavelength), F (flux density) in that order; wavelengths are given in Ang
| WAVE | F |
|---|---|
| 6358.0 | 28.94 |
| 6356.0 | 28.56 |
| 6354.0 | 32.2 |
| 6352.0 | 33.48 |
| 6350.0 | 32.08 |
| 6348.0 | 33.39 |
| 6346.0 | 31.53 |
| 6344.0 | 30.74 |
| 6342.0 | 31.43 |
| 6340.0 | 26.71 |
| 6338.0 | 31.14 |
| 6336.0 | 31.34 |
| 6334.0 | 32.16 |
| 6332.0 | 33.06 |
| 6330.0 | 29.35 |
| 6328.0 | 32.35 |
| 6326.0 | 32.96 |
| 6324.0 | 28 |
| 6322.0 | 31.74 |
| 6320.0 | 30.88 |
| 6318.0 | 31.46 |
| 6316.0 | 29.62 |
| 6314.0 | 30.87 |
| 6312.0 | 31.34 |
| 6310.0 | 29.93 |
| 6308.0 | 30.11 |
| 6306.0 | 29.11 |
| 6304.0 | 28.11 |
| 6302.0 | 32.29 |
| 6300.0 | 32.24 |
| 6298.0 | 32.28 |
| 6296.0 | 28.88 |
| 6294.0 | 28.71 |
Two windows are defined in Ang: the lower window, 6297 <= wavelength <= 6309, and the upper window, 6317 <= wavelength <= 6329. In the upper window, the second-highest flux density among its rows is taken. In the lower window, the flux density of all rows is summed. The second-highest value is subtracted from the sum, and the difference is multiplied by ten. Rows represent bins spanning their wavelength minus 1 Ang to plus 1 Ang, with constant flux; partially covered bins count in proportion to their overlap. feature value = 1518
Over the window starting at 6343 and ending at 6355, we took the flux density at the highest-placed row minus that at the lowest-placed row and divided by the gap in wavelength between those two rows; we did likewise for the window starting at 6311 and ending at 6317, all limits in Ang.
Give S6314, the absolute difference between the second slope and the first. 0.6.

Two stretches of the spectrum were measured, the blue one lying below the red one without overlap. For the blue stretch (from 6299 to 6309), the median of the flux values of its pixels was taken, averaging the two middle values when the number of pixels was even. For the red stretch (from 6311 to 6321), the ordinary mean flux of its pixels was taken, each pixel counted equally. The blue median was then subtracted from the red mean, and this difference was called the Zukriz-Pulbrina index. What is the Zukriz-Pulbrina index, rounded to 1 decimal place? 0.7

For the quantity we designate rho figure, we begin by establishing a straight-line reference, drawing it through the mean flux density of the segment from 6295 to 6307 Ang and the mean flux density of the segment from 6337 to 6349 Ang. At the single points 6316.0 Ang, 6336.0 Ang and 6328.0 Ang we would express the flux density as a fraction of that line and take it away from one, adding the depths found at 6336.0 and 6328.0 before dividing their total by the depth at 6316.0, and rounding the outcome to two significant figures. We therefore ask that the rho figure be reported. -2.2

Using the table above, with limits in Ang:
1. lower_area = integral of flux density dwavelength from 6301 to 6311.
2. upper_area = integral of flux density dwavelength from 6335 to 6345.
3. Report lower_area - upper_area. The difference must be -4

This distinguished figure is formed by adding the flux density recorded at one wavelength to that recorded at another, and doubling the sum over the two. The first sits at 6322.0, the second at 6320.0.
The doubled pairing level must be 125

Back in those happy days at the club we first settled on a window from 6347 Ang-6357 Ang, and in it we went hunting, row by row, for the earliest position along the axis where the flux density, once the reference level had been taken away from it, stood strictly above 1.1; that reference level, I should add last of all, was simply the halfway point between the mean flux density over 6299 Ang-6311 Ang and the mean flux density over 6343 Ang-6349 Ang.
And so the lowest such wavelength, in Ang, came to 6348.0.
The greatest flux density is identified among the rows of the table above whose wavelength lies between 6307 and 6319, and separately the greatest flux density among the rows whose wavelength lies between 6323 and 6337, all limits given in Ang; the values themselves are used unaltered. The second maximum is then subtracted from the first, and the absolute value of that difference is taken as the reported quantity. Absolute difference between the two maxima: 1.6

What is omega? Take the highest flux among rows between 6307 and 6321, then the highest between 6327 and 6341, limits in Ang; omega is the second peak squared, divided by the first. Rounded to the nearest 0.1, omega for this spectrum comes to 34.7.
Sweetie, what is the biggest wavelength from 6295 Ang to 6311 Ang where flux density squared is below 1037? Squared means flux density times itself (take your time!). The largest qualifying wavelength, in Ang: 6310.0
